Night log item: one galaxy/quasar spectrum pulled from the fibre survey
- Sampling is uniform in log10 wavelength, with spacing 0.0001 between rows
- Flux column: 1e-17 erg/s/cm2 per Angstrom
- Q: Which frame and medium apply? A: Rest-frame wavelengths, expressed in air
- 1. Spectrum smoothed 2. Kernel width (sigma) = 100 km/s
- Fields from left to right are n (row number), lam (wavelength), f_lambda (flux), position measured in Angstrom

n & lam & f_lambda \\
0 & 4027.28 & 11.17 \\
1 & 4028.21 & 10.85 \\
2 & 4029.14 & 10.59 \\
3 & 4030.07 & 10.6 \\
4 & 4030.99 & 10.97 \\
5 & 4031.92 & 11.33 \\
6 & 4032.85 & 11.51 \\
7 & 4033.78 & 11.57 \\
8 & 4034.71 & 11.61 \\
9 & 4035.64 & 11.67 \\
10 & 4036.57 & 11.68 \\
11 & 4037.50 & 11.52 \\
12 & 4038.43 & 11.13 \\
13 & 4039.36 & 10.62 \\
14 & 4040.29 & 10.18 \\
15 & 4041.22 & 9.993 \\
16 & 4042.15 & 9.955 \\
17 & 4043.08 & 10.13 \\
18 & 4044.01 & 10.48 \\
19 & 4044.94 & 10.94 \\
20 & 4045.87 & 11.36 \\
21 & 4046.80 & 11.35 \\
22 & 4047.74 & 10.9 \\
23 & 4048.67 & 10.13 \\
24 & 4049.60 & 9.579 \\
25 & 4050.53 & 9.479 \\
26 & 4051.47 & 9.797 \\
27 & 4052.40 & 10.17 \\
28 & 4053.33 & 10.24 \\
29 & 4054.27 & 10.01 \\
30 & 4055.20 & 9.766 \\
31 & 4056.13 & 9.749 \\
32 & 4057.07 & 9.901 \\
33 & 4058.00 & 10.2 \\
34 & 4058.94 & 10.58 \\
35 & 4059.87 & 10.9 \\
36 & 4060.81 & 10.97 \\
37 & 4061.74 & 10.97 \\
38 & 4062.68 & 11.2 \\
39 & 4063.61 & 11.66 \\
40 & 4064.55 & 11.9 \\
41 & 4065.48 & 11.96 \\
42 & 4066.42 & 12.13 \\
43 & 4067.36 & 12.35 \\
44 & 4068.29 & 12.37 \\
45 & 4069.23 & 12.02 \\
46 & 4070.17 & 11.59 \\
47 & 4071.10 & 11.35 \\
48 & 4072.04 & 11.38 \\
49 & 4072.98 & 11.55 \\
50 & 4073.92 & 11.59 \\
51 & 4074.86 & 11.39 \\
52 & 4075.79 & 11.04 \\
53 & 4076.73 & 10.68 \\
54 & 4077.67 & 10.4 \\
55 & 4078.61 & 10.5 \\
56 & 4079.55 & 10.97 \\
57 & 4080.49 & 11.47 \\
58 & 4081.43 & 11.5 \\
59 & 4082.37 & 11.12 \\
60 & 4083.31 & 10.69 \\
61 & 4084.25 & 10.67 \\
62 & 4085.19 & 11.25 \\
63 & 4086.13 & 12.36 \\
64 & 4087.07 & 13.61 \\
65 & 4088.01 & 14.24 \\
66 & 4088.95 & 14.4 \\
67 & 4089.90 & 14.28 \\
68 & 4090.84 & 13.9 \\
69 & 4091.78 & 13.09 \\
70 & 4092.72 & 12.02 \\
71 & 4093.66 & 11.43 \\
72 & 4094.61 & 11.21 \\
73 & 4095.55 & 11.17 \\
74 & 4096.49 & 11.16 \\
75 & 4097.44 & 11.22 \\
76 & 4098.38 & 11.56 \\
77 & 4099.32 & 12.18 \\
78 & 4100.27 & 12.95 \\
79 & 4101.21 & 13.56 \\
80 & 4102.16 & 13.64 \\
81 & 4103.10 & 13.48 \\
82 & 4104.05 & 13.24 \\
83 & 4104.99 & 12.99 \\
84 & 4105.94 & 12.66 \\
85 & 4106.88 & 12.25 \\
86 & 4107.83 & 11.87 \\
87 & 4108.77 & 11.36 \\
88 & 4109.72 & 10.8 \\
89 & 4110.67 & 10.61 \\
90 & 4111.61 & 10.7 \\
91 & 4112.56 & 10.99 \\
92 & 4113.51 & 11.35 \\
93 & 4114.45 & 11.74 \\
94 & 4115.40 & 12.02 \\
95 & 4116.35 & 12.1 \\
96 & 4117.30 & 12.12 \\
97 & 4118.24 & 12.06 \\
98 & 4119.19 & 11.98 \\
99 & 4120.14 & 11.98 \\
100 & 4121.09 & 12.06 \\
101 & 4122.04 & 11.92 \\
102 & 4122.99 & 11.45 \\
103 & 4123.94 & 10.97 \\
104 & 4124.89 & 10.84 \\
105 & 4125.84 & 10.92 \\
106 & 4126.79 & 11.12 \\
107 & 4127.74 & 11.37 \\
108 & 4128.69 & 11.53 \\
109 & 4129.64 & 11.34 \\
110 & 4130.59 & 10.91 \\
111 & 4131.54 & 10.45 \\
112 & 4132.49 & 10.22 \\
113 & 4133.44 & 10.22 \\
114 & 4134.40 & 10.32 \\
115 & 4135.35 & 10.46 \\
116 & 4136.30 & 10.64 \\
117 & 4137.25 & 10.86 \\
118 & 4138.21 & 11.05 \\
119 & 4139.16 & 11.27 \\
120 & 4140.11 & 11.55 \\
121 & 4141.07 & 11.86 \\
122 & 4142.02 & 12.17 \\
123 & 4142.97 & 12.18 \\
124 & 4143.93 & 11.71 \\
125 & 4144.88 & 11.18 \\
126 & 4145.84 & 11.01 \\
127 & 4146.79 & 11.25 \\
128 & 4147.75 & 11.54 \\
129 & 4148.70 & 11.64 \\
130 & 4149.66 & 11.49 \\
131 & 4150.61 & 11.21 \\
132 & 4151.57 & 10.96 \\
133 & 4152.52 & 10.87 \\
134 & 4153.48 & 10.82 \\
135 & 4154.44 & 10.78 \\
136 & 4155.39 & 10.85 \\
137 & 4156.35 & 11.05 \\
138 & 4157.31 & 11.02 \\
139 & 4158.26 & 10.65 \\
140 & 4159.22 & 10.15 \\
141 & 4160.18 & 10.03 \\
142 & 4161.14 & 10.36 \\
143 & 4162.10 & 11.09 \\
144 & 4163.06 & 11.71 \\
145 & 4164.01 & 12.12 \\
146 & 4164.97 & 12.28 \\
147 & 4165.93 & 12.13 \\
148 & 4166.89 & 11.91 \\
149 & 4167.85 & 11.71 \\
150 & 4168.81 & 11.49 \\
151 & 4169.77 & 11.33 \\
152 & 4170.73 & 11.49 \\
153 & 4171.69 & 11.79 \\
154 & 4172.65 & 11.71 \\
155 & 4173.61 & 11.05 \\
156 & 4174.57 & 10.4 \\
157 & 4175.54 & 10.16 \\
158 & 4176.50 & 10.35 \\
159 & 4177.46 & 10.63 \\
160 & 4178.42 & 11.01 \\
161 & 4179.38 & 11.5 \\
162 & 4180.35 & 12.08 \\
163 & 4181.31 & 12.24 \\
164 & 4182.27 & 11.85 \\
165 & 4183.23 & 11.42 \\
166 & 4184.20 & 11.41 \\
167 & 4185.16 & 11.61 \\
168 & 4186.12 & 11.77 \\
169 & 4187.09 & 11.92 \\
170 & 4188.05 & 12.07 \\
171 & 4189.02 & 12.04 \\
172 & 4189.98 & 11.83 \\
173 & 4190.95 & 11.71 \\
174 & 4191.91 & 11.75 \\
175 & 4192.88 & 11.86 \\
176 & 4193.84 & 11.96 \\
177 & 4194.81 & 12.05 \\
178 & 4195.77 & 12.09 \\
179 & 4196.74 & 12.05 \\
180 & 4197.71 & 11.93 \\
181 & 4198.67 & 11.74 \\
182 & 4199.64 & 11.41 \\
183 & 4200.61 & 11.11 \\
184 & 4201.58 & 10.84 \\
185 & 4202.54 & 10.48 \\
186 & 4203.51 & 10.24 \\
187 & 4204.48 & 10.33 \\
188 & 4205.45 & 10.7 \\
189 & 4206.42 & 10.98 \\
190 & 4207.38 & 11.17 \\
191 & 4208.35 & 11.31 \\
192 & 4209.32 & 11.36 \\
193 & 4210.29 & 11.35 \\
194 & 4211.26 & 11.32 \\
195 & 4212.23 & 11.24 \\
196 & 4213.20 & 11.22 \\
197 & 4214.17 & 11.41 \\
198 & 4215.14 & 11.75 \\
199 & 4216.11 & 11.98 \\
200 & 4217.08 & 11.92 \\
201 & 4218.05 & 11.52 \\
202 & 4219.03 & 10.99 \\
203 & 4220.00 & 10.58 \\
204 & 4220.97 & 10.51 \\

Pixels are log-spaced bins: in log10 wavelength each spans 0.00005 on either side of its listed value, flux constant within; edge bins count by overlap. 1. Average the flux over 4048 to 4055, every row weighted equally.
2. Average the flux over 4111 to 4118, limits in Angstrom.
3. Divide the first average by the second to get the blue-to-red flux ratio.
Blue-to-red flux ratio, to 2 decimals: 0.86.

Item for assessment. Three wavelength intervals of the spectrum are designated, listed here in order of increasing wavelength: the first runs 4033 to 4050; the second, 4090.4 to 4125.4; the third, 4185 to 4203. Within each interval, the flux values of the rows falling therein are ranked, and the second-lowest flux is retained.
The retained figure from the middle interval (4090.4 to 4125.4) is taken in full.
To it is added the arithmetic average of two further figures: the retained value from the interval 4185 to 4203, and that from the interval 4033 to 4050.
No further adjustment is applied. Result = 21.1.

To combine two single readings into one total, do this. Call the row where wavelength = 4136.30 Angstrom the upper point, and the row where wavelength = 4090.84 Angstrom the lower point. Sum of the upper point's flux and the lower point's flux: 24.5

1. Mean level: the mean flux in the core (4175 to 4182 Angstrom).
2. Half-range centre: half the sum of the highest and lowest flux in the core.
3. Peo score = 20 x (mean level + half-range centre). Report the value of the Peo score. 447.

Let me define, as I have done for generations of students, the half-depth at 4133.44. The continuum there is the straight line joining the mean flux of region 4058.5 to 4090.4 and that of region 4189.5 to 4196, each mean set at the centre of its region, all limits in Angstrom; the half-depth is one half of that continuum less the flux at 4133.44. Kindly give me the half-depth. 0.78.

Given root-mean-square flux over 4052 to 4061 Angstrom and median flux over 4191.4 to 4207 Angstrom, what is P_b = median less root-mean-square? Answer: 1.3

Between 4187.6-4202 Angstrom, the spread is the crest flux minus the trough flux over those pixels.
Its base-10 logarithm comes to 0.10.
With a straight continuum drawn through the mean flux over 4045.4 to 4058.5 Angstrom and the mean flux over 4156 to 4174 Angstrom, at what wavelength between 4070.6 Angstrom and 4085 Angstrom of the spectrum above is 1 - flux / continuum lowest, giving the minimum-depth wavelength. 4073.92 Angstrom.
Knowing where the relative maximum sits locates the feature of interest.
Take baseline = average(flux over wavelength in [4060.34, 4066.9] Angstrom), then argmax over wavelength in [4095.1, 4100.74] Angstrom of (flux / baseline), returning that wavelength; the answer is 4100.27 Angstrom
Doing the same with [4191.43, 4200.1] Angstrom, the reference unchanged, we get 4195.77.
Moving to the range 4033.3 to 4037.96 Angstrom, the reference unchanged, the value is 4036.57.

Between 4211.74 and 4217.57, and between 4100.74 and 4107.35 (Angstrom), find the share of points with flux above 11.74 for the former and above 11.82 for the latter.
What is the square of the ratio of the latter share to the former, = 4.0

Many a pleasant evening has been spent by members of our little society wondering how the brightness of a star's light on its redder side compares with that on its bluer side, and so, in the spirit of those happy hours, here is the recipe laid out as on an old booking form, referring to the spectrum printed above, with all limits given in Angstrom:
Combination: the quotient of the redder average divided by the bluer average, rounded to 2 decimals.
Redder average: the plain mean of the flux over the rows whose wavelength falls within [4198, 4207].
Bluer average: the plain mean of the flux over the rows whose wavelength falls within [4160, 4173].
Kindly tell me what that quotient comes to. 0.94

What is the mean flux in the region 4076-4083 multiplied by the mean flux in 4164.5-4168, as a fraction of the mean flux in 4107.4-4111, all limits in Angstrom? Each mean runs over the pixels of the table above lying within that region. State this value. 11.8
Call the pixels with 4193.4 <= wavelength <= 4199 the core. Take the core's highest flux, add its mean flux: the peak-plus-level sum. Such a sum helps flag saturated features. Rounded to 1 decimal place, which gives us 24.1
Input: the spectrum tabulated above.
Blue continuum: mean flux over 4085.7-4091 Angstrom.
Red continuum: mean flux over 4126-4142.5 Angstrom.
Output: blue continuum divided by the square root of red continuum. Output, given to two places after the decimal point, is 4.16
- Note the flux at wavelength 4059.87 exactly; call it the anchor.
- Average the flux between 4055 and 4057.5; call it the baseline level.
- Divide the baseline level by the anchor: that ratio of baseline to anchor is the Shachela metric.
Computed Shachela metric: 0.90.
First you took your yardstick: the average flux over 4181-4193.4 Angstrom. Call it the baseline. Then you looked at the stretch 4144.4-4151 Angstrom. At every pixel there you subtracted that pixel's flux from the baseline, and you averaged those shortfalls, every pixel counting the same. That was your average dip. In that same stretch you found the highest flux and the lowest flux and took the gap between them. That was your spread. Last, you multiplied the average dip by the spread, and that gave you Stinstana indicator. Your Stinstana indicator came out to 0.3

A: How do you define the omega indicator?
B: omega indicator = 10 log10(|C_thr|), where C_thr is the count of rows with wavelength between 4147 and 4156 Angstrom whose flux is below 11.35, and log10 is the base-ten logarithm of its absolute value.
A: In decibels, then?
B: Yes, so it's 8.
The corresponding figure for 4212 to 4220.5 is 6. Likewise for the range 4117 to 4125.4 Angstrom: 3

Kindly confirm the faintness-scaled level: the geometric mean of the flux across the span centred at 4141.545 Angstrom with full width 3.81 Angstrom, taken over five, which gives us 2.39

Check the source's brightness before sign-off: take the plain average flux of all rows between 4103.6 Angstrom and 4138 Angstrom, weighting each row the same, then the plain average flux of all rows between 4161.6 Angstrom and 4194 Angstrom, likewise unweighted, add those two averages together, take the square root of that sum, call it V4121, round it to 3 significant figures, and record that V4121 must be 4.79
